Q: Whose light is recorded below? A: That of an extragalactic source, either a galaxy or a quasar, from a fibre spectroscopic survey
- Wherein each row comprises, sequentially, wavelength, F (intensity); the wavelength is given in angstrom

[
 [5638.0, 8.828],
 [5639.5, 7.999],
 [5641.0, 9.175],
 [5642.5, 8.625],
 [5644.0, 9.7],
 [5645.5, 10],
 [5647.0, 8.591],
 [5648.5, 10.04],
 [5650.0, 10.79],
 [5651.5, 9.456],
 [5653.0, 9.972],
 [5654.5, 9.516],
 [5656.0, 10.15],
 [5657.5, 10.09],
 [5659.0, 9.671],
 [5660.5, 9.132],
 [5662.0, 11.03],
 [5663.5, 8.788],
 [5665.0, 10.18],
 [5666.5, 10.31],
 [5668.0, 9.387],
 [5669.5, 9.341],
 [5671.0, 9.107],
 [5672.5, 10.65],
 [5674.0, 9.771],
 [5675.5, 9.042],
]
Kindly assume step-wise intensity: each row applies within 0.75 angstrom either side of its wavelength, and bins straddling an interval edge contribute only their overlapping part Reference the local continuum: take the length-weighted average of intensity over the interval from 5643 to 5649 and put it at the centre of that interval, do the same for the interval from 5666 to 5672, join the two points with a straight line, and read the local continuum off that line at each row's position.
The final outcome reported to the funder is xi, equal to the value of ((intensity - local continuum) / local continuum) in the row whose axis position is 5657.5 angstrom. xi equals 0.058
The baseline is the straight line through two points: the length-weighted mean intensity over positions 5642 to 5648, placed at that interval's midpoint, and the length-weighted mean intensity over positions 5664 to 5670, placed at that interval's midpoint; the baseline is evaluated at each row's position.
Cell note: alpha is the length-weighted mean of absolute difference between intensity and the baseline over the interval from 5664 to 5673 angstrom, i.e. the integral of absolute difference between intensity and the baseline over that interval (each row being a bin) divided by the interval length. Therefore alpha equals 0.572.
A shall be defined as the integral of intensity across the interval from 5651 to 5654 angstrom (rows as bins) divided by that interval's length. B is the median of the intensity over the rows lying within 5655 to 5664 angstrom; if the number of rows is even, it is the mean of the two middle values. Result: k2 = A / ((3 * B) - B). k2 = 0.492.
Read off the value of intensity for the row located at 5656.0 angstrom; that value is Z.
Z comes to 10.15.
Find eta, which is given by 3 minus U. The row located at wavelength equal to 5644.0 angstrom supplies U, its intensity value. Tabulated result -6.7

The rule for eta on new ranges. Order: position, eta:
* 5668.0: -6.4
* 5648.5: -7.0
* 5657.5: -7.1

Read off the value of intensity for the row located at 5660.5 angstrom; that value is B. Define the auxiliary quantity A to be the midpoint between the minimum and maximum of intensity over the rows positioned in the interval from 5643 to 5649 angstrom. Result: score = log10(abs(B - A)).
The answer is -0.7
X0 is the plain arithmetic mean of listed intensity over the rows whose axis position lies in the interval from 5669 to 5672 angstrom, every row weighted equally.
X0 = 9.22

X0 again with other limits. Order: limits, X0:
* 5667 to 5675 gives 9.65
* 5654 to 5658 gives 9.92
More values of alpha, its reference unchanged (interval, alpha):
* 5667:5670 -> 0.460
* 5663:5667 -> 0.621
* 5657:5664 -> 0.671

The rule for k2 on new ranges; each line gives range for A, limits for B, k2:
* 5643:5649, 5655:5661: 0.482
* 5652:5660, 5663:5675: 0.514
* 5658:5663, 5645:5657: 0.495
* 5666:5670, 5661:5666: 0.475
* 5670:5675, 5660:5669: 0.500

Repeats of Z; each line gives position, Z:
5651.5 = 9.456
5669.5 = 9.341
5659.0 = 9.671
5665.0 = 10.18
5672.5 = 10.65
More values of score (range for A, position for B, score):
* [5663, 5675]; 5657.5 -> -0.4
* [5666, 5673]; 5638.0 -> 0.0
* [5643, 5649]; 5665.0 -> -0.1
